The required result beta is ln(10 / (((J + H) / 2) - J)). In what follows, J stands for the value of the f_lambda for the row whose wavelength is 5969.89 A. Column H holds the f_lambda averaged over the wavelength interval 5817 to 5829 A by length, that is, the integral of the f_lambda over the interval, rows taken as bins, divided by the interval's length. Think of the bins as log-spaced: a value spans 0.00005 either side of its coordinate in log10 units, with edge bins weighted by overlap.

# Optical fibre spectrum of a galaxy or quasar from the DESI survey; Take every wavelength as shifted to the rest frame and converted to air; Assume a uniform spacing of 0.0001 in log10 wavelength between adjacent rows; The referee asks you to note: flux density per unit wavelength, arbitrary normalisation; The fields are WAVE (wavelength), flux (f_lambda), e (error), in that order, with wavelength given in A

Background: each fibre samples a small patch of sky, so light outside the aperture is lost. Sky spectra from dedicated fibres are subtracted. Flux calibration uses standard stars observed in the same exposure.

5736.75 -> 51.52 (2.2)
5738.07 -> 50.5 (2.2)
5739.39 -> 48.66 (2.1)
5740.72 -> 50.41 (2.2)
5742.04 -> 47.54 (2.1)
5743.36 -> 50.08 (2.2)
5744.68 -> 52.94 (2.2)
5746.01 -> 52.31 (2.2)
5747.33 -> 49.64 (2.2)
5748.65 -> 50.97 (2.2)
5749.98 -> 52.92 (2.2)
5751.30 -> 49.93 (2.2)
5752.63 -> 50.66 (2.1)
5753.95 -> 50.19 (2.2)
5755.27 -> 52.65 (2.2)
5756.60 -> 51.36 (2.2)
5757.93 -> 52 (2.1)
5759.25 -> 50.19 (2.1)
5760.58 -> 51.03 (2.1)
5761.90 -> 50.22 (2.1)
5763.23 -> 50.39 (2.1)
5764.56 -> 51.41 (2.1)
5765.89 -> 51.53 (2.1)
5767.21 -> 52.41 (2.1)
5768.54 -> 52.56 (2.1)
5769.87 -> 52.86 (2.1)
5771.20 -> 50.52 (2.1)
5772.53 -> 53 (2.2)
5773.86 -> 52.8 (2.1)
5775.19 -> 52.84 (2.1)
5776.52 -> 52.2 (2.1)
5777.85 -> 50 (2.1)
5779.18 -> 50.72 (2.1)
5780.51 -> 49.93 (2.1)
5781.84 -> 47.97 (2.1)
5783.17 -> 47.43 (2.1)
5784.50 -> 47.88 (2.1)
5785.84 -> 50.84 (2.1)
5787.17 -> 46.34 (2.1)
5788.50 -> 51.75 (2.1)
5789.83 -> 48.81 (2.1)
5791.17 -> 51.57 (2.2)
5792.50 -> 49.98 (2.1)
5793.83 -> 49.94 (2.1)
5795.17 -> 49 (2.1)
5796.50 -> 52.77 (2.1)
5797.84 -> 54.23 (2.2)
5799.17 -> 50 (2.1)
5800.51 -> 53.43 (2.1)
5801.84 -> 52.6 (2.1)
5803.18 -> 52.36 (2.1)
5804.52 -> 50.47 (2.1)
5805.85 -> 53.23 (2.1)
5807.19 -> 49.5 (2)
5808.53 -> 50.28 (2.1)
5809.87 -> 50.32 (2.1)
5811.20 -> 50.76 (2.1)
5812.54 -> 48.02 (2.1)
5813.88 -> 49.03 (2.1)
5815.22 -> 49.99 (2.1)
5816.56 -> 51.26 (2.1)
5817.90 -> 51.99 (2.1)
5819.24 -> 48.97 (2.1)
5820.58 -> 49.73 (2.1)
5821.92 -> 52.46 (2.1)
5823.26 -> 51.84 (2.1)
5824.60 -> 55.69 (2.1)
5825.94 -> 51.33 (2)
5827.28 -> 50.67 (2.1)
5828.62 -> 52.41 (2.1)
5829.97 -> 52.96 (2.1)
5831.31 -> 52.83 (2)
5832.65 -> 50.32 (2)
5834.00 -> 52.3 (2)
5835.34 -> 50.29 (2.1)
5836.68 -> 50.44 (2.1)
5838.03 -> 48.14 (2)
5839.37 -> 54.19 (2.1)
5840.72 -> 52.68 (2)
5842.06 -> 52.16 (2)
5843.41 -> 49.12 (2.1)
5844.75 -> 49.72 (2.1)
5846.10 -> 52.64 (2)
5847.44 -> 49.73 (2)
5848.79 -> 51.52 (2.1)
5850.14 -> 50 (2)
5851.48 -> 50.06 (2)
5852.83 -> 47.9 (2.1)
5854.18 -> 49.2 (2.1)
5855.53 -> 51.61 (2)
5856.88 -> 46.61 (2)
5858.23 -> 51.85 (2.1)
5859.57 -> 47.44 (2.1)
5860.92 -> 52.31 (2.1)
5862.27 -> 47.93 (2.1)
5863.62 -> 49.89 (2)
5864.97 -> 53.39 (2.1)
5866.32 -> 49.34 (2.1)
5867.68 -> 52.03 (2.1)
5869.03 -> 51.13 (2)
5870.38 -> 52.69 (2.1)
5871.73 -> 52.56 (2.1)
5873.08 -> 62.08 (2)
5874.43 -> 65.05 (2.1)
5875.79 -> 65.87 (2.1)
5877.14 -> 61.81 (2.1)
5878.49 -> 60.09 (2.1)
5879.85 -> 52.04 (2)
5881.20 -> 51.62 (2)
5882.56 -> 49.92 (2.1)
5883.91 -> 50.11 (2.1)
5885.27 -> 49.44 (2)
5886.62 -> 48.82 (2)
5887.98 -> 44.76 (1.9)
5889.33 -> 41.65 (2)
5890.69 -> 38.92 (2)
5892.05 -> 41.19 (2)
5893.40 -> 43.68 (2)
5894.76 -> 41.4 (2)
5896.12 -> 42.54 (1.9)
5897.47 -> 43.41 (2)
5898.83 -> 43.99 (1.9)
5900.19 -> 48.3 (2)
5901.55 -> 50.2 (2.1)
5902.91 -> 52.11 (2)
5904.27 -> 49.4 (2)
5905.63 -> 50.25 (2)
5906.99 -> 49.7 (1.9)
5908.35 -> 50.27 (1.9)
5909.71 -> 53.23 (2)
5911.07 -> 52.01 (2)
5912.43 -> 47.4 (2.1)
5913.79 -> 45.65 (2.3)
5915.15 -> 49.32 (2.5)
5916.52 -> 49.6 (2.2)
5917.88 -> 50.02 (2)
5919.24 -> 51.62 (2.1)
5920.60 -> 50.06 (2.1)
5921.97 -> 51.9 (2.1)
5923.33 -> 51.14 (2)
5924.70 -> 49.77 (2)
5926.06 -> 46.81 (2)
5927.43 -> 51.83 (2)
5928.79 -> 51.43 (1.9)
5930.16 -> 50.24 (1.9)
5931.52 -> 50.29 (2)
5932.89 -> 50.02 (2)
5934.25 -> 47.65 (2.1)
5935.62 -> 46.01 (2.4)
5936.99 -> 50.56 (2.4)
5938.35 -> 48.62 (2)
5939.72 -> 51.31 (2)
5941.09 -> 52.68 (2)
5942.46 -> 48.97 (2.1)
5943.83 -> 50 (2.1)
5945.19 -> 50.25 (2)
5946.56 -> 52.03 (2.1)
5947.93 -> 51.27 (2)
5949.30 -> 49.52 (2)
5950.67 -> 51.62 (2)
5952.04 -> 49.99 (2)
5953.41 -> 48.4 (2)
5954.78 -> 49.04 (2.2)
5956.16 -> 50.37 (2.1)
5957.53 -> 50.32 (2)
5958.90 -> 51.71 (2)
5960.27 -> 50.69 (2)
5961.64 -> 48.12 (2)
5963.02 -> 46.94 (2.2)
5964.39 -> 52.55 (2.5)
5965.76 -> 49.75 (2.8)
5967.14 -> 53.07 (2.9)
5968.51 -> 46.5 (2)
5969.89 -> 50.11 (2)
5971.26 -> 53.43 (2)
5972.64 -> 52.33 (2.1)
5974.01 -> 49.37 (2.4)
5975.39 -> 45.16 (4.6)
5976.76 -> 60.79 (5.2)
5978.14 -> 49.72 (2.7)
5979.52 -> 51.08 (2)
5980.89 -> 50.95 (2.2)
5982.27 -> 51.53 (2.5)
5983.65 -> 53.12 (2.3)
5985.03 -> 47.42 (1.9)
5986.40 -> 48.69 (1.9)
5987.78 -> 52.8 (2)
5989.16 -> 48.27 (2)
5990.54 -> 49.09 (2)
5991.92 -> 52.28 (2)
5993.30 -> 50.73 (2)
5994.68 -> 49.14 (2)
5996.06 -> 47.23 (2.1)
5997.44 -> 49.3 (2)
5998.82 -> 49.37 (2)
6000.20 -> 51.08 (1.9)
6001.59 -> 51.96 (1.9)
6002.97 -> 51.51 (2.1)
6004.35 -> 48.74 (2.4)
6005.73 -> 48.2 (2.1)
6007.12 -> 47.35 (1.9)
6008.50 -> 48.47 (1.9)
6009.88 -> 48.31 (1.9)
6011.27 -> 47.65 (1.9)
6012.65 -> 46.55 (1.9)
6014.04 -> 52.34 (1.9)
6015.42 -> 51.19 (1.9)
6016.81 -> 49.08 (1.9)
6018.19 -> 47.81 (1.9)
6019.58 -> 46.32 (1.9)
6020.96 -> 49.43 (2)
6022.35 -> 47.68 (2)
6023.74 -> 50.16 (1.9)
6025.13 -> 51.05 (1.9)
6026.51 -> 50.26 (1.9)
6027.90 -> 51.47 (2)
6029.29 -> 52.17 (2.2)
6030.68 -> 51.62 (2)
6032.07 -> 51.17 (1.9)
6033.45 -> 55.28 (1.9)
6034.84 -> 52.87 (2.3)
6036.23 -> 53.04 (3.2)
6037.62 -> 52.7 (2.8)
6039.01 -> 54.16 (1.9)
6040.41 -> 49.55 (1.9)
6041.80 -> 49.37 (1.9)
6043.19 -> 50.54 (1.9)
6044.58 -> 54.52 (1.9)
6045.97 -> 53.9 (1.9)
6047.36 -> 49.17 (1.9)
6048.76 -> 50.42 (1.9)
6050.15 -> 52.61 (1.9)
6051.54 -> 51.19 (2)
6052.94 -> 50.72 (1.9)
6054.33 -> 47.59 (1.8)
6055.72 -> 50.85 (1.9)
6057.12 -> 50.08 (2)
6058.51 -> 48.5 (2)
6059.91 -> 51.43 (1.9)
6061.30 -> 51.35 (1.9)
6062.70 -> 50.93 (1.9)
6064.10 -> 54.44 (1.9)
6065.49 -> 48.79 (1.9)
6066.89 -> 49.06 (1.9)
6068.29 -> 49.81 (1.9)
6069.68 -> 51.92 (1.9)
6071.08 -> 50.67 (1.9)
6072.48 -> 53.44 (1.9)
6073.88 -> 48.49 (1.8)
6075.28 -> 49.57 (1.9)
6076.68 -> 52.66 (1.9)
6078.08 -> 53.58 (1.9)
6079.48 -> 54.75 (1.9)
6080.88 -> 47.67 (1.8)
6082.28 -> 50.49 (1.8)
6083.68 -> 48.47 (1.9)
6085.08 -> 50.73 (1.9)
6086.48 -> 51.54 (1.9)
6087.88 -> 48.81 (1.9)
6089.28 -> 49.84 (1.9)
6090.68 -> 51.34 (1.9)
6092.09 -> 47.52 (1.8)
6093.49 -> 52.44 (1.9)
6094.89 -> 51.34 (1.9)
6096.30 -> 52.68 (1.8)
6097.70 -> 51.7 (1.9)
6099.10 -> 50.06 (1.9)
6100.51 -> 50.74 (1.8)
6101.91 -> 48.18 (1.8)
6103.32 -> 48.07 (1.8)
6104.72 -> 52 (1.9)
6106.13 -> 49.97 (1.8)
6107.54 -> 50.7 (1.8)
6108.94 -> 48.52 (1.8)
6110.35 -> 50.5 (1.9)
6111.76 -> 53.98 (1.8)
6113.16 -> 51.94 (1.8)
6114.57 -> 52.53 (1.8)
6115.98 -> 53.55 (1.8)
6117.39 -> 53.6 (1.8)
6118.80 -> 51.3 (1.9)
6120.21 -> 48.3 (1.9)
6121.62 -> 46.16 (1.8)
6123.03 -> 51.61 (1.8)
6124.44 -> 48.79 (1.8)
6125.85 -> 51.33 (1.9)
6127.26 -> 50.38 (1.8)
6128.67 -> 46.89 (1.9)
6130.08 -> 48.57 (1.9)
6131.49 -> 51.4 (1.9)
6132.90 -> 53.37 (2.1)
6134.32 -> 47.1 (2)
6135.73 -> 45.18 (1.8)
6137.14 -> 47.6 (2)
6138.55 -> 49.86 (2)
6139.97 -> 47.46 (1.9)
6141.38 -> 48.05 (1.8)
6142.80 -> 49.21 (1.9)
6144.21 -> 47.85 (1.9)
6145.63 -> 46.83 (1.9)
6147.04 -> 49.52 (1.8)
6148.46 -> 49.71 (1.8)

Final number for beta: 2.5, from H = 51.7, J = 50.11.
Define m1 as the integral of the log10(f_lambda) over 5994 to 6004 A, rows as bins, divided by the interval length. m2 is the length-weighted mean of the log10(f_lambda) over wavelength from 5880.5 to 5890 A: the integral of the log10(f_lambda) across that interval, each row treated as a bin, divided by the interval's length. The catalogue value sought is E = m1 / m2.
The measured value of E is 1.01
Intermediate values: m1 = 1.70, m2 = 1.68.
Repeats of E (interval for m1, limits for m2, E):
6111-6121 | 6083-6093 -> 1.01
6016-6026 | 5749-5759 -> 0.99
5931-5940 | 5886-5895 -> 1.04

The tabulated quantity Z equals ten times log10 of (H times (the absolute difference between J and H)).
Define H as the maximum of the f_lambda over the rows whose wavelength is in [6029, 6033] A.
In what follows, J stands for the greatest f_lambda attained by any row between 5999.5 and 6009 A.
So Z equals 10.4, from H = 52.17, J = 51.96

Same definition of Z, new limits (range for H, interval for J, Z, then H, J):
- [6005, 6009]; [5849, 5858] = 21.8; 48.47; 51.61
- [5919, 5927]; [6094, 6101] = 16.1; 51.9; 52.68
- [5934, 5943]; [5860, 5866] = 15.7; 52.68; 53.39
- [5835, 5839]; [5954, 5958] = 5.5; 50.44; 50.37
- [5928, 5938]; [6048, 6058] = 17.8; 51.43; 52.61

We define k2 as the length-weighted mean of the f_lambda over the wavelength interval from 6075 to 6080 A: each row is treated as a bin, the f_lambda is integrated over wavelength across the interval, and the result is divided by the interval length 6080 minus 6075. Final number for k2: 52.8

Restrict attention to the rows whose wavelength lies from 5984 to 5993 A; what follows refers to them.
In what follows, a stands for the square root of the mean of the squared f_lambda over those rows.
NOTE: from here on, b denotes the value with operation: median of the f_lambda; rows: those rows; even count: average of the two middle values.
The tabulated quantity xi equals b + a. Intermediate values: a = 49.8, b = 48.9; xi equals 99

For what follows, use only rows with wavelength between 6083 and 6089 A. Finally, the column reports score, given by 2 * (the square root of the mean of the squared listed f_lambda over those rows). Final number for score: 99.8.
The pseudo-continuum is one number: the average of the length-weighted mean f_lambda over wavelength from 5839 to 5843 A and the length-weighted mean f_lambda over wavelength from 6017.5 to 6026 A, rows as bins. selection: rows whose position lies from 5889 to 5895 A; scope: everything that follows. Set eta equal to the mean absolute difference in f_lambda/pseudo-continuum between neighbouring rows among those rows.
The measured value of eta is 0.048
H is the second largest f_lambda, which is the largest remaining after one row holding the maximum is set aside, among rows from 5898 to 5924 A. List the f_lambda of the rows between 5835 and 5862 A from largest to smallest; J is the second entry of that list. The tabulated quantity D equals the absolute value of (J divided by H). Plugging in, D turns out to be 1.01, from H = 52.11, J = 52.68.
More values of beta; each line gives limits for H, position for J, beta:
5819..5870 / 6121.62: 1.4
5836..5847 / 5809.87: 3.2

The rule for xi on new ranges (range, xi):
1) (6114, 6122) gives 103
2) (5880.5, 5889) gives 99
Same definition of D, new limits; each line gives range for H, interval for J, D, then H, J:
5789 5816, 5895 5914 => 0.98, 53.43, 52.11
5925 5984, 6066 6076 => 0.97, 53.43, 51.92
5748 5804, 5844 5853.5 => 0.96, 53.43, 51.52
